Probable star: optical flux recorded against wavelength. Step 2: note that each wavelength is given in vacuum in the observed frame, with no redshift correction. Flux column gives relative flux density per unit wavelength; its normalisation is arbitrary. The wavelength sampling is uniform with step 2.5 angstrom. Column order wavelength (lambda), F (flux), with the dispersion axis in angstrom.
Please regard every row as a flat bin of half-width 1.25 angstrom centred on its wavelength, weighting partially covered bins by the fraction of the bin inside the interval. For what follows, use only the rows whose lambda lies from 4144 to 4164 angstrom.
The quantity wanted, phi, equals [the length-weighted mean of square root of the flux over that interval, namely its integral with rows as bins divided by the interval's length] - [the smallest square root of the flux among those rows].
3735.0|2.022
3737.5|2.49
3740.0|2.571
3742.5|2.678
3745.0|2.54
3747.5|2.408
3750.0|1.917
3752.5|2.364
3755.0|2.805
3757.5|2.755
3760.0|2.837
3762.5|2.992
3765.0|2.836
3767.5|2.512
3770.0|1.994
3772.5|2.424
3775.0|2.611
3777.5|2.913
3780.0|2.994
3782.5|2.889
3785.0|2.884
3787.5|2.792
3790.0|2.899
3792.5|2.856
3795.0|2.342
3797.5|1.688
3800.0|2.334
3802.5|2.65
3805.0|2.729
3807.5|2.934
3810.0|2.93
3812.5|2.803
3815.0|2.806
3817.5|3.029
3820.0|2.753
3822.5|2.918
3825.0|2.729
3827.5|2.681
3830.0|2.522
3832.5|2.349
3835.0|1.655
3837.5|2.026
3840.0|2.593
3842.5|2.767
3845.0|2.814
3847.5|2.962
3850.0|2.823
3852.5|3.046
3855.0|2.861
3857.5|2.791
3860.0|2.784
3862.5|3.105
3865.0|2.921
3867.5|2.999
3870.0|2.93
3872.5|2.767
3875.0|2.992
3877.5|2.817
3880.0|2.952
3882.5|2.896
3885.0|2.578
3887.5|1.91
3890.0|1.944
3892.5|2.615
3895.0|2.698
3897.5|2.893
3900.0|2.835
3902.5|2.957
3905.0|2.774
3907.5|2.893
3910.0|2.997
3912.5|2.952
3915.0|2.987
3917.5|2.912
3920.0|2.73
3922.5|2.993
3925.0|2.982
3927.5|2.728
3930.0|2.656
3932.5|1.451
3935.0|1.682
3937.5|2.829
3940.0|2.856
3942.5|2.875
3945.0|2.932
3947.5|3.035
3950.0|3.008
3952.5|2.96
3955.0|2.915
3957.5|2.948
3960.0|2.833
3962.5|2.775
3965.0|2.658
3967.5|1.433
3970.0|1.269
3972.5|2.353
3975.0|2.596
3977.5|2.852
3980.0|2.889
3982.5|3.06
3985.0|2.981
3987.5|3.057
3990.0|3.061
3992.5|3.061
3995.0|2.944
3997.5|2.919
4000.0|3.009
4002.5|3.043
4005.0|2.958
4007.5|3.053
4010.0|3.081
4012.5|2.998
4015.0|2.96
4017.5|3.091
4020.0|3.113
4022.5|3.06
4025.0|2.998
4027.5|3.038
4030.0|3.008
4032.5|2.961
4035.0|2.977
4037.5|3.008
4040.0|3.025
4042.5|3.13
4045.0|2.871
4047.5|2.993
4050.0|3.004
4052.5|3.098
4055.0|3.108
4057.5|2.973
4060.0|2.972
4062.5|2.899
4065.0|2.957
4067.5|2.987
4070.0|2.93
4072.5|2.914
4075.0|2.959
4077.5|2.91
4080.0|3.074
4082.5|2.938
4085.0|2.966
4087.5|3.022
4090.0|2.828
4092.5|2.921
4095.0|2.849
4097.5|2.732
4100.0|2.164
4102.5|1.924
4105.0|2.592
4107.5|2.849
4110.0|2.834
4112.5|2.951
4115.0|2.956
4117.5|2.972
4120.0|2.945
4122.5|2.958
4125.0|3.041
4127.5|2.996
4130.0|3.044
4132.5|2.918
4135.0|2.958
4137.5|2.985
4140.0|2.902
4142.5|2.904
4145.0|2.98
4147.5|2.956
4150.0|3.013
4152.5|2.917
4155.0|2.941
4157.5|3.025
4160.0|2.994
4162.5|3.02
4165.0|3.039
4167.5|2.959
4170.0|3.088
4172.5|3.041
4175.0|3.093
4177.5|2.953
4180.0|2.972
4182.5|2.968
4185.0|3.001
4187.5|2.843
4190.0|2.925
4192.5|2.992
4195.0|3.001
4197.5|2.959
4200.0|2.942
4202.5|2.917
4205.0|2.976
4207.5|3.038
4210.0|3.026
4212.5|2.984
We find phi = 0.019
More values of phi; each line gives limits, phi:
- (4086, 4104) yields 0.233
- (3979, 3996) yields 0.035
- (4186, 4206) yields 0.030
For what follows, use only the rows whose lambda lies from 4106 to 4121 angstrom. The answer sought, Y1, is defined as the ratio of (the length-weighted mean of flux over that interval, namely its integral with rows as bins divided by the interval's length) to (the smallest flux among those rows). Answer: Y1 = 1.03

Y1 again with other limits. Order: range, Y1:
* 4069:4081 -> 1.02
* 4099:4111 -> 1.28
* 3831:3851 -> 1.51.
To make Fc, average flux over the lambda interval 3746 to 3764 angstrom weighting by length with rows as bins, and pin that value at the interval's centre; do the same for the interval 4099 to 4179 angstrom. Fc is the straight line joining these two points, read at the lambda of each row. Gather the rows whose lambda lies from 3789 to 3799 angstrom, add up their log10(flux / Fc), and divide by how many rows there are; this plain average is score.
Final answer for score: -0.039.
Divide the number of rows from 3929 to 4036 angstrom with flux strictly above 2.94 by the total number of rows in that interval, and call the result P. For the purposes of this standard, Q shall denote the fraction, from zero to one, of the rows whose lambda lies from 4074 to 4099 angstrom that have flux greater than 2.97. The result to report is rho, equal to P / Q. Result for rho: 3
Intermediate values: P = 0.6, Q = 0.20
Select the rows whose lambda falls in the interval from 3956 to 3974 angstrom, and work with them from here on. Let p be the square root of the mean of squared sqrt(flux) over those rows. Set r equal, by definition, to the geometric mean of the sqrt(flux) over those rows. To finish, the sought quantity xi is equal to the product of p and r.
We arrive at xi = 2.3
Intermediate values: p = 1.52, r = 1.49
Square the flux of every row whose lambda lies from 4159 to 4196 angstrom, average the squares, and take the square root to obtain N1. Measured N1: 2.99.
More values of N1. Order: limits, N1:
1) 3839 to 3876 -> 2.88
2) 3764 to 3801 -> 2.62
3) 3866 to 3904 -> 2.74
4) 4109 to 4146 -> 2.96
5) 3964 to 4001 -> 2.73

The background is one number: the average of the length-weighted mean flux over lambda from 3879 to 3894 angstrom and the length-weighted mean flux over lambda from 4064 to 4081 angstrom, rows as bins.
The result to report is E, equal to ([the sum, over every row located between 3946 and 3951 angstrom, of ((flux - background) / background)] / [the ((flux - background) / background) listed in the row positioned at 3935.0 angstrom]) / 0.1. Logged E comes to -6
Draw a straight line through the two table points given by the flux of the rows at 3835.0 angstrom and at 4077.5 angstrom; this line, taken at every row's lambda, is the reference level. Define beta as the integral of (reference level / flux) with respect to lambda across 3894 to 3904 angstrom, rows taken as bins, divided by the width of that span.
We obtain 0.70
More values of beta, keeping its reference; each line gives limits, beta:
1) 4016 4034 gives 0.87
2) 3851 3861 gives 0.62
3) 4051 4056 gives 0.90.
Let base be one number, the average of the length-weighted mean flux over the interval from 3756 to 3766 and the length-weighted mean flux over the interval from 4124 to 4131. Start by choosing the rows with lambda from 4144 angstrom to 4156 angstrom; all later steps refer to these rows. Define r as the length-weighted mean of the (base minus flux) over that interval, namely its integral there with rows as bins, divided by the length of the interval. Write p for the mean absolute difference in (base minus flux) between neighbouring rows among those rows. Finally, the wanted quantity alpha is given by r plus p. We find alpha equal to 0.03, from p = 0.05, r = -0.02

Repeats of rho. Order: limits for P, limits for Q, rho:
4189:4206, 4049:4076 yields 1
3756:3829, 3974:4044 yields 0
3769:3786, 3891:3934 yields 1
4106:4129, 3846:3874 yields 3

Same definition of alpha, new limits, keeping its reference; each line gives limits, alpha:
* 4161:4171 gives -0.01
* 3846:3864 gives 0.19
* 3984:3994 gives -0.07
